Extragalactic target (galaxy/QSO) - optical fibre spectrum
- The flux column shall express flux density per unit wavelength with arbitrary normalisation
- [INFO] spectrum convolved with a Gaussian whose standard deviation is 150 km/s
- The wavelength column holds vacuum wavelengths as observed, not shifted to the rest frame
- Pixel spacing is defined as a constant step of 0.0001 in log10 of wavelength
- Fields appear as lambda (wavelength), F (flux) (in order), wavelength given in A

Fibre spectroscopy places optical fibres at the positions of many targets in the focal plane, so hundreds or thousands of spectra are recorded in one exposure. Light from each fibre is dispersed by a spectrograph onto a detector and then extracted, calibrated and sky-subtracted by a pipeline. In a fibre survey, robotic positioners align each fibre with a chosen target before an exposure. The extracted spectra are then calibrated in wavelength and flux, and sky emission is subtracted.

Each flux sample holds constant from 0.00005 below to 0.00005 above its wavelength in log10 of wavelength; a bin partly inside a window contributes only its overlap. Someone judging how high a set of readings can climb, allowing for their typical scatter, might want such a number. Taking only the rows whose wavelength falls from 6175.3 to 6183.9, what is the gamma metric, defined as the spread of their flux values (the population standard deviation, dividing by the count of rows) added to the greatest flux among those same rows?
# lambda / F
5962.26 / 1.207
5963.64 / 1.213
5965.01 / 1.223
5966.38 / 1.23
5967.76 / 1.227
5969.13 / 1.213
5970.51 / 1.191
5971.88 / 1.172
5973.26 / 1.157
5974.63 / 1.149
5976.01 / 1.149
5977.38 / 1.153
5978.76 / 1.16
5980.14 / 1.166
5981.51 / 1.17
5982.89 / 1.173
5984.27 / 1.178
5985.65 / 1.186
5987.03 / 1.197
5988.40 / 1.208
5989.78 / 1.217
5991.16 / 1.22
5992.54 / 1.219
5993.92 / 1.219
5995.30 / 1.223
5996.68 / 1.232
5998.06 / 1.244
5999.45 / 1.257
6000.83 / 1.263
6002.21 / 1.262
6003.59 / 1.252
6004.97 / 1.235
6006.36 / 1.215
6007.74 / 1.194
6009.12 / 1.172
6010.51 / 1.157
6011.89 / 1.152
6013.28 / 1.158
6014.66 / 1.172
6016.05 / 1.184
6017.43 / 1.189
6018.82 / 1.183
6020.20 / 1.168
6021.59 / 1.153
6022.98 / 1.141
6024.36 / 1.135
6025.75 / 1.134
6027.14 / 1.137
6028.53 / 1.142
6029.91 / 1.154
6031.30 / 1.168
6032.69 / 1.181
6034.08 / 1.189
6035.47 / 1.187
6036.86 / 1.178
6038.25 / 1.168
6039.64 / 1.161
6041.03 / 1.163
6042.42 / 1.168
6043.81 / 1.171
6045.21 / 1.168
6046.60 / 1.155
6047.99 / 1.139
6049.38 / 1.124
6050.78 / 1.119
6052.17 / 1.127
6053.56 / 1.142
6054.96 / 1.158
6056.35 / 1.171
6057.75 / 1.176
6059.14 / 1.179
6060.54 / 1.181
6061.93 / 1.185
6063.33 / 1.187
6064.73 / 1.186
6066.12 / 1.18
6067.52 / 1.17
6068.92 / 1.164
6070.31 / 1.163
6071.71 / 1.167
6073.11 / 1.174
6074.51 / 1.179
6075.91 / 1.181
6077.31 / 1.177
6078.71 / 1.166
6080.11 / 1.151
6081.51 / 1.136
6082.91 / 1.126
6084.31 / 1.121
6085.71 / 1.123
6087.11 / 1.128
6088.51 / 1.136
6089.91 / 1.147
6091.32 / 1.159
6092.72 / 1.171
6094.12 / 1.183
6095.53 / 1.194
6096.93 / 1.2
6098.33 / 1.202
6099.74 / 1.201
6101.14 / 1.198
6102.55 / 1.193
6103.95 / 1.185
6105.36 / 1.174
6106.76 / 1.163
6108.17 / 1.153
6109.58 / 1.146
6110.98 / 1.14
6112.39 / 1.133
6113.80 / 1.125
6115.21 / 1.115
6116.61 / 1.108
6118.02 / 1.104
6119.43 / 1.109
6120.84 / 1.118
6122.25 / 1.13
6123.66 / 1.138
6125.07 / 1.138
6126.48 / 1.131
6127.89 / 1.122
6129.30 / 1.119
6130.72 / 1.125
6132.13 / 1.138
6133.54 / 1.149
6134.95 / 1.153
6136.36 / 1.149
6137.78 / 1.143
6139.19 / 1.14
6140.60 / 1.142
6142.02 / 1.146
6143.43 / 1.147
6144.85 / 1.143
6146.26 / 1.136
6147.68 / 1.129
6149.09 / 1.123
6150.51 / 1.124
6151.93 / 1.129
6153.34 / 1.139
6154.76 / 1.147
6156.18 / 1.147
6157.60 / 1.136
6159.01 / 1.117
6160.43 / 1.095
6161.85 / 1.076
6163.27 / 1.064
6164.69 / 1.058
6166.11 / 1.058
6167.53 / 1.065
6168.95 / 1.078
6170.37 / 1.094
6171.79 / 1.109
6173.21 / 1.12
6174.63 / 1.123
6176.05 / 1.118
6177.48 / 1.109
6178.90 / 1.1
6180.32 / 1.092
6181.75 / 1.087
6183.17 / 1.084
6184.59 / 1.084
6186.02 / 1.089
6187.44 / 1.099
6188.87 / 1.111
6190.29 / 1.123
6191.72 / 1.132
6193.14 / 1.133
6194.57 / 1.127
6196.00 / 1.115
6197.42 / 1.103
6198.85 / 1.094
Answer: 1.13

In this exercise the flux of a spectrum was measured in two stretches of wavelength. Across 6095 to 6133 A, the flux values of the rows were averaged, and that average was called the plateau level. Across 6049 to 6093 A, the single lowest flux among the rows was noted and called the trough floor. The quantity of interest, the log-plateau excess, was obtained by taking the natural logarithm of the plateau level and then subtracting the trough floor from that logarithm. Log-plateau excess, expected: -0.98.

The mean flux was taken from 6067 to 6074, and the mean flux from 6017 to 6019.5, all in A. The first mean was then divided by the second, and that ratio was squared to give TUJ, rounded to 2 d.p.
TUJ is 0.97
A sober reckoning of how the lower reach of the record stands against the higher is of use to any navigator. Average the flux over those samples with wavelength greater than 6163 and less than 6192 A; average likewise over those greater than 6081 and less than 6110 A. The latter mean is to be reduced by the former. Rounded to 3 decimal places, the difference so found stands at 0.069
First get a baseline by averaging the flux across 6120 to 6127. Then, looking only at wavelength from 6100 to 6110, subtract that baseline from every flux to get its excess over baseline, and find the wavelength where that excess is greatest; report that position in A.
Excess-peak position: 6101.14 A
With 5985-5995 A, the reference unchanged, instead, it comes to 5991.16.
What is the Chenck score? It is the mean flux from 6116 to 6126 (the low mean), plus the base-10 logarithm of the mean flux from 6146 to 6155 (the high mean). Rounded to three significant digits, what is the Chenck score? 1.17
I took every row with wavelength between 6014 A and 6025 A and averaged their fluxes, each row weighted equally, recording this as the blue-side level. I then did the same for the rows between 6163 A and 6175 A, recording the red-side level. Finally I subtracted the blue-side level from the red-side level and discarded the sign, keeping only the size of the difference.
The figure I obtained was 0.080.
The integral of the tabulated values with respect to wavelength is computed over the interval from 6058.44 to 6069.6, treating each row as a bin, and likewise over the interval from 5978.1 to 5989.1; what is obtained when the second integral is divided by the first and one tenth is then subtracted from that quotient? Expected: 0.89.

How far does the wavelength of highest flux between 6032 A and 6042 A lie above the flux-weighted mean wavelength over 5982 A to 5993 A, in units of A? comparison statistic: 46.3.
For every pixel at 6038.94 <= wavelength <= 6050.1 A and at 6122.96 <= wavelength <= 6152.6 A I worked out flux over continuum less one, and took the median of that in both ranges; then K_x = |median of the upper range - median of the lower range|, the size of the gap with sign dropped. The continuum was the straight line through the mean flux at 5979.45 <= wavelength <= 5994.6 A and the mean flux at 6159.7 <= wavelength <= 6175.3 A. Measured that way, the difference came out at 0.032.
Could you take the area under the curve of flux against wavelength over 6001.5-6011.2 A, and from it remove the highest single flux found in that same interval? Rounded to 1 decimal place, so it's 10.5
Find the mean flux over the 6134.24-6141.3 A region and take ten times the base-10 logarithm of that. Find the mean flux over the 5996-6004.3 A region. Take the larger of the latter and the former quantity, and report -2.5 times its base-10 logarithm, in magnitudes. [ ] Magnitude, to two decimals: -0.24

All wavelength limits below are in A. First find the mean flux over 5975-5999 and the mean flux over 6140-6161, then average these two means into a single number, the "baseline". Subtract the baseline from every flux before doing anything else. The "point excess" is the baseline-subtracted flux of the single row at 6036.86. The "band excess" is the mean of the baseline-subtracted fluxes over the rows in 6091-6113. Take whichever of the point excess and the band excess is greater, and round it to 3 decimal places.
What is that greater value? 0.014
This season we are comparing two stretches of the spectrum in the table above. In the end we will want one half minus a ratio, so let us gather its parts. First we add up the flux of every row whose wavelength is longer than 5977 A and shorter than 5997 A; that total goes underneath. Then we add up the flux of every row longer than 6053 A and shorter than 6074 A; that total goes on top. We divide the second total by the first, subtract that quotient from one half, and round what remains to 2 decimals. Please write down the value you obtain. -0.48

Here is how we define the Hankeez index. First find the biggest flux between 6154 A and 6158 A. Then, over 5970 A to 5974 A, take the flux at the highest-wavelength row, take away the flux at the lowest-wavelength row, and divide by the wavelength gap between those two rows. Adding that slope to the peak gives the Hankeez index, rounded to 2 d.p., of 1.13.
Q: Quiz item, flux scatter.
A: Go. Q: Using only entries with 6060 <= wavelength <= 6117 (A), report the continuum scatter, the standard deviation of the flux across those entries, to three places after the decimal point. 0.026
